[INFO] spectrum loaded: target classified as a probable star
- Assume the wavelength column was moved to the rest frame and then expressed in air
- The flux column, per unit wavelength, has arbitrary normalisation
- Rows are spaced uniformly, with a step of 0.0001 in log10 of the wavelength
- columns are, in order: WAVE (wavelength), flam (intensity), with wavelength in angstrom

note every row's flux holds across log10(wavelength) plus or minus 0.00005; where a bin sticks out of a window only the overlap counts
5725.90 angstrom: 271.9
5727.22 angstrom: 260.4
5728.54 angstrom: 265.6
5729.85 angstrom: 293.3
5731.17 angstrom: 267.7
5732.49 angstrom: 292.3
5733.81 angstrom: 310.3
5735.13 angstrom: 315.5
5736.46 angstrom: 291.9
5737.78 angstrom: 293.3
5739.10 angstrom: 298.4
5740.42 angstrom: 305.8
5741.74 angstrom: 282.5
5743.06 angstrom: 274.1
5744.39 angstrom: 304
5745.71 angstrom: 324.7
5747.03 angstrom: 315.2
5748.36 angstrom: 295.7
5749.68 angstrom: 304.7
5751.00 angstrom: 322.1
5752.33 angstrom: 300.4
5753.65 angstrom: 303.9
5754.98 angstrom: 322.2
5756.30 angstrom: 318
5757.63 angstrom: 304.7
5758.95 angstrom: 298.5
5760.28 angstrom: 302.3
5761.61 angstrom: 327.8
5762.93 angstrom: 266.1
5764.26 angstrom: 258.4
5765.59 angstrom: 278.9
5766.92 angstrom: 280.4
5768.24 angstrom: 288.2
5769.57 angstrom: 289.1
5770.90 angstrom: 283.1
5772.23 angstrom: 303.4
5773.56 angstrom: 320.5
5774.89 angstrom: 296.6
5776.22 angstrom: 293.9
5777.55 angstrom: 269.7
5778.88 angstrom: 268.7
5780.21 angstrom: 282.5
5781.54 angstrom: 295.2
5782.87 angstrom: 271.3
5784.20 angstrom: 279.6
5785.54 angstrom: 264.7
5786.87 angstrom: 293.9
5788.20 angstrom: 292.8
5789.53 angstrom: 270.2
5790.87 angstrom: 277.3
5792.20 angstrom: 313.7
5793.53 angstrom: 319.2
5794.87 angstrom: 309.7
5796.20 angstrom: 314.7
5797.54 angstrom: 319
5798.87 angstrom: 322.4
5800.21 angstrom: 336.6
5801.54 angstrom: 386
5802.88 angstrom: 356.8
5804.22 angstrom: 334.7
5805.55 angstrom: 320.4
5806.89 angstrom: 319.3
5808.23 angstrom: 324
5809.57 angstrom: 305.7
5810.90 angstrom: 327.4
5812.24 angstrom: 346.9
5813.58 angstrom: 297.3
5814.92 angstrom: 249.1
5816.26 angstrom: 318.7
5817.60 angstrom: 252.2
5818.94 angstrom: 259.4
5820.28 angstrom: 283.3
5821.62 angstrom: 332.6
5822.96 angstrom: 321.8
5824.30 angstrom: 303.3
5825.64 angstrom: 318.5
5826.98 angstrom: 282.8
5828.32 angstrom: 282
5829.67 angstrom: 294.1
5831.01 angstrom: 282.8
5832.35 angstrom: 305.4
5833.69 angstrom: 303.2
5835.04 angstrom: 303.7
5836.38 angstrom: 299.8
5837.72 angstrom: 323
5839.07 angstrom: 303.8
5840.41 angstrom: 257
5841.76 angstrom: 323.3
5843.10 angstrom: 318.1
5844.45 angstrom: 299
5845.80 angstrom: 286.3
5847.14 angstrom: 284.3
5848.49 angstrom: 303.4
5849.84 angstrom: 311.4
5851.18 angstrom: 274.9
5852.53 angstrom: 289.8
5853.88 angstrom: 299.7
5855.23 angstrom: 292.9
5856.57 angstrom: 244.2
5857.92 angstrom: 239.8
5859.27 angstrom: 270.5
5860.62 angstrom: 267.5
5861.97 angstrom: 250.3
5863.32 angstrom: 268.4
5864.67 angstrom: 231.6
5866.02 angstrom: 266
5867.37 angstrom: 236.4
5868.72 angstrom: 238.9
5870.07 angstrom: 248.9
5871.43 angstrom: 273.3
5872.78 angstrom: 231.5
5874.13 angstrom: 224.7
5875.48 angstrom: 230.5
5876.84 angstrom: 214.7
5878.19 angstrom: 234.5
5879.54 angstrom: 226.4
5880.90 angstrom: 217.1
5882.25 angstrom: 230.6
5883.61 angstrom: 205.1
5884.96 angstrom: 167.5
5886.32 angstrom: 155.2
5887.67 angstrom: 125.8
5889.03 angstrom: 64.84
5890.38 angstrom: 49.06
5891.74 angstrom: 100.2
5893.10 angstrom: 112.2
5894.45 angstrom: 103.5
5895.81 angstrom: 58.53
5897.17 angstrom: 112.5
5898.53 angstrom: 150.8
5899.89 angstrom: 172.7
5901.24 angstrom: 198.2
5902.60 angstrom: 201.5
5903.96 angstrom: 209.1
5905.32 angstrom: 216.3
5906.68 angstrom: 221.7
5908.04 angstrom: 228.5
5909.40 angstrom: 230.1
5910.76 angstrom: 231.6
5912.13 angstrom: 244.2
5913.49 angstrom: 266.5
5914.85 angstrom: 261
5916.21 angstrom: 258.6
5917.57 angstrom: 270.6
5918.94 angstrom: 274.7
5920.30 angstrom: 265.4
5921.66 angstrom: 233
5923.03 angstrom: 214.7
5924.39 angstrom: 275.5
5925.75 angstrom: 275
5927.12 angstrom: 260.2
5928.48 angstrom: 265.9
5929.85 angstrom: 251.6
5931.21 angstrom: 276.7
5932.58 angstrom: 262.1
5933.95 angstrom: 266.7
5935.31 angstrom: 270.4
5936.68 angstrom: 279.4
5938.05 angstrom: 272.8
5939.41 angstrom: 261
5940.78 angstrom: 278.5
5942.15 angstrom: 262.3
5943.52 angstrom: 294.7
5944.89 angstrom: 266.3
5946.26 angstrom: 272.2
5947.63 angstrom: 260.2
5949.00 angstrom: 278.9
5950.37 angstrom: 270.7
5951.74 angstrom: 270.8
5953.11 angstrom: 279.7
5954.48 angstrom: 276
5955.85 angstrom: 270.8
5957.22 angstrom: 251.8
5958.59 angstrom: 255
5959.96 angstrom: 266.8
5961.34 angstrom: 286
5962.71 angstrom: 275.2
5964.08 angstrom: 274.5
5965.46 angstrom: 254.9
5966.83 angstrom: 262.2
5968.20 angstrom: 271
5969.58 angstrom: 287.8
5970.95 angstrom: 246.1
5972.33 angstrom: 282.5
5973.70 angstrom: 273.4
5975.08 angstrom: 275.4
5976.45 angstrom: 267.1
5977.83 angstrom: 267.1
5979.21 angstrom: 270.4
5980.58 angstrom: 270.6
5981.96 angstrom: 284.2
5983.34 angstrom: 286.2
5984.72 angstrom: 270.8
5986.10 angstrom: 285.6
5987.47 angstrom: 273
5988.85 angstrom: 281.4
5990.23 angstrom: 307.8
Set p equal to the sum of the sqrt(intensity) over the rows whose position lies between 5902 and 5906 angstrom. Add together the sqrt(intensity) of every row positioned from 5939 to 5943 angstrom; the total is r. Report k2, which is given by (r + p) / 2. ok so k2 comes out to 46.2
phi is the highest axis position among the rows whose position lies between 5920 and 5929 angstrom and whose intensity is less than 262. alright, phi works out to 5927.12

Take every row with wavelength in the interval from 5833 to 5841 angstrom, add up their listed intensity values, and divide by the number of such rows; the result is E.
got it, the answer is 298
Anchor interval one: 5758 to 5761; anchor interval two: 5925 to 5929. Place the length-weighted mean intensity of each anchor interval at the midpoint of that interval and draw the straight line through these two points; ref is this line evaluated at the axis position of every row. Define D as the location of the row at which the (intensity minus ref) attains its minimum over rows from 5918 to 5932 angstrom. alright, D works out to 5923.03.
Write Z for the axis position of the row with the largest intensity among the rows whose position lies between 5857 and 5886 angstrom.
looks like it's 5871.43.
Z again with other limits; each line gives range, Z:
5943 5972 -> 5943.52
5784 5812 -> 5801.54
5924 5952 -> 5943.52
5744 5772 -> 5761.61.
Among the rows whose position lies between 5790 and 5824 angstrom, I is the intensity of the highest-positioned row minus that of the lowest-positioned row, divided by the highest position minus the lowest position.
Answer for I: 1.4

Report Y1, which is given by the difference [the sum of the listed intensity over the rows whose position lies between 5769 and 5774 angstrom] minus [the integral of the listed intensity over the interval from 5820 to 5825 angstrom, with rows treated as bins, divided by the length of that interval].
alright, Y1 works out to 884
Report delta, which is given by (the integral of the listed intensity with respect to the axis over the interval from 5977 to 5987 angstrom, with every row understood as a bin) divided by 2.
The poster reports 1381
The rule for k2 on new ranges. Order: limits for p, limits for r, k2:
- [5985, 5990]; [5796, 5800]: 51.9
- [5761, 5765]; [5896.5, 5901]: 43.3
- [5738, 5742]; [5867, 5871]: 49.1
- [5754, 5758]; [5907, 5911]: 49.4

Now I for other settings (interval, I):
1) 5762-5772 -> 2.1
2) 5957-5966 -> 0.4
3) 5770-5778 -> -2.0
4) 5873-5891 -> -10.8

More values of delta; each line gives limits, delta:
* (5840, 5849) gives 1335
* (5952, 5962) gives 1347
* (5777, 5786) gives 1243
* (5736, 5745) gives 1318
